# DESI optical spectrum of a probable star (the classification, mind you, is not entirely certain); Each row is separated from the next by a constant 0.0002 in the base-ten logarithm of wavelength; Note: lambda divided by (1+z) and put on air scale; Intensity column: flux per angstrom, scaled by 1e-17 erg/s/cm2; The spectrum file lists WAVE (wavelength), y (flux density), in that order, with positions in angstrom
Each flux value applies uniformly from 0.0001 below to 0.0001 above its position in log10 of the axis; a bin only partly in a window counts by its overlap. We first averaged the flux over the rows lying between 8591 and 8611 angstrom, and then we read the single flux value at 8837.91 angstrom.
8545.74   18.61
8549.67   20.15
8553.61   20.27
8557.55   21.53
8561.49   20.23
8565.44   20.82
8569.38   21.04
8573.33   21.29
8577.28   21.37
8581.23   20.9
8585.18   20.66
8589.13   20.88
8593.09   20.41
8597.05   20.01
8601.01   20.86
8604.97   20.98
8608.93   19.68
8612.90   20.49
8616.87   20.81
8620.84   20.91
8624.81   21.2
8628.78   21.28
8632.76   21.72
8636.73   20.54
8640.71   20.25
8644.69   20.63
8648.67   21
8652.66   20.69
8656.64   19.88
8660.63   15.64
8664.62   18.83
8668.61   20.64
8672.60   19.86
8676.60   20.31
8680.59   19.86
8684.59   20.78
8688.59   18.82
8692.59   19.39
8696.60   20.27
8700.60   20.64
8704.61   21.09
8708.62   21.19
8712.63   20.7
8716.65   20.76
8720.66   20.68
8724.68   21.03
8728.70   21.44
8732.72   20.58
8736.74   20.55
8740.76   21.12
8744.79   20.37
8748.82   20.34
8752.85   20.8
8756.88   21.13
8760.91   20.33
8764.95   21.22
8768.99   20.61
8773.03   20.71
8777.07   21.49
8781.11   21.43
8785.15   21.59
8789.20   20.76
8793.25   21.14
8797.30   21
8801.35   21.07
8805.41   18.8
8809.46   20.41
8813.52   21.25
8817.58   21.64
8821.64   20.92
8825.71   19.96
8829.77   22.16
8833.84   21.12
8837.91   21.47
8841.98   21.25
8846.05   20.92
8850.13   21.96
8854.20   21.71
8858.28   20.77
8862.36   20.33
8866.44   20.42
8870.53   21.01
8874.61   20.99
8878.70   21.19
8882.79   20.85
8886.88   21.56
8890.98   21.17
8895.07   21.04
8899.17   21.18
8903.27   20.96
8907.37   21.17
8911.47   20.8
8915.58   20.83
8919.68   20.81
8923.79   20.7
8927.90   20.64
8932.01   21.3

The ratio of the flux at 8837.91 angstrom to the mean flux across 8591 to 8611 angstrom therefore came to 1.053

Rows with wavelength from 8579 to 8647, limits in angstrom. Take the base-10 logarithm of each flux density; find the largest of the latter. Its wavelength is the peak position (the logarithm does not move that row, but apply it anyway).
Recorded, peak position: 8632.76 angstrom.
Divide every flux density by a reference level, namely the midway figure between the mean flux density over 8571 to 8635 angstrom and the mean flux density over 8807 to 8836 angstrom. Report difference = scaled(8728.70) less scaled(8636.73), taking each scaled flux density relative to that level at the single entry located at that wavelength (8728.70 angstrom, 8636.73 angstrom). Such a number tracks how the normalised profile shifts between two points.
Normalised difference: 0.043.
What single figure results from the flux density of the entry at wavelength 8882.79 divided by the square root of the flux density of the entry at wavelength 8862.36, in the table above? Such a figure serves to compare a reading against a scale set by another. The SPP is 4.62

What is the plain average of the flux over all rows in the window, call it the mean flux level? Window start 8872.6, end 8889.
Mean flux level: 21.1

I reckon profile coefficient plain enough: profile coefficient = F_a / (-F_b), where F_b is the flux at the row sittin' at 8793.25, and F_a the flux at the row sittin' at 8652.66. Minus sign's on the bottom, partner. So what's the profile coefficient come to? -0.98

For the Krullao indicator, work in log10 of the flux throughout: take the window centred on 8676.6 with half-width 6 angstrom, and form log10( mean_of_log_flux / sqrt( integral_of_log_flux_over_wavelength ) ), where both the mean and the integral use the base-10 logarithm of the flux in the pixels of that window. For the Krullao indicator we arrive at -0.482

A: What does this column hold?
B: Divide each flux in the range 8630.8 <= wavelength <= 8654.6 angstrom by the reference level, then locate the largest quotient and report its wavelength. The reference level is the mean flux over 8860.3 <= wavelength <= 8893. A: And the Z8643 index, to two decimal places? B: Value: 8632.76 angstrom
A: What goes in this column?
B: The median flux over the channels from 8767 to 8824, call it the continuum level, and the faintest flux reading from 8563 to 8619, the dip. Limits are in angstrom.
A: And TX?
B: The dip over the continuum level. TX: 0.94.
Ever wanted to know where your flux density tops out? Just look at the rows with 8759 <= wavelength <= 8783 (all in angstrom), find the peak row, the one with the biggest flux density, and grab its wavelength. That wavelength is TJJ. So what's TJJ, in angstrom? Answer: 8777.07 angstrom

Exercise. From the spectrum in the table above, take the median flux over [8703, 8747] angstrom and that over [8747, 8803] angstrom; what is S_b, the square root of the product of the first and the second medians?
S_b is 20.9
